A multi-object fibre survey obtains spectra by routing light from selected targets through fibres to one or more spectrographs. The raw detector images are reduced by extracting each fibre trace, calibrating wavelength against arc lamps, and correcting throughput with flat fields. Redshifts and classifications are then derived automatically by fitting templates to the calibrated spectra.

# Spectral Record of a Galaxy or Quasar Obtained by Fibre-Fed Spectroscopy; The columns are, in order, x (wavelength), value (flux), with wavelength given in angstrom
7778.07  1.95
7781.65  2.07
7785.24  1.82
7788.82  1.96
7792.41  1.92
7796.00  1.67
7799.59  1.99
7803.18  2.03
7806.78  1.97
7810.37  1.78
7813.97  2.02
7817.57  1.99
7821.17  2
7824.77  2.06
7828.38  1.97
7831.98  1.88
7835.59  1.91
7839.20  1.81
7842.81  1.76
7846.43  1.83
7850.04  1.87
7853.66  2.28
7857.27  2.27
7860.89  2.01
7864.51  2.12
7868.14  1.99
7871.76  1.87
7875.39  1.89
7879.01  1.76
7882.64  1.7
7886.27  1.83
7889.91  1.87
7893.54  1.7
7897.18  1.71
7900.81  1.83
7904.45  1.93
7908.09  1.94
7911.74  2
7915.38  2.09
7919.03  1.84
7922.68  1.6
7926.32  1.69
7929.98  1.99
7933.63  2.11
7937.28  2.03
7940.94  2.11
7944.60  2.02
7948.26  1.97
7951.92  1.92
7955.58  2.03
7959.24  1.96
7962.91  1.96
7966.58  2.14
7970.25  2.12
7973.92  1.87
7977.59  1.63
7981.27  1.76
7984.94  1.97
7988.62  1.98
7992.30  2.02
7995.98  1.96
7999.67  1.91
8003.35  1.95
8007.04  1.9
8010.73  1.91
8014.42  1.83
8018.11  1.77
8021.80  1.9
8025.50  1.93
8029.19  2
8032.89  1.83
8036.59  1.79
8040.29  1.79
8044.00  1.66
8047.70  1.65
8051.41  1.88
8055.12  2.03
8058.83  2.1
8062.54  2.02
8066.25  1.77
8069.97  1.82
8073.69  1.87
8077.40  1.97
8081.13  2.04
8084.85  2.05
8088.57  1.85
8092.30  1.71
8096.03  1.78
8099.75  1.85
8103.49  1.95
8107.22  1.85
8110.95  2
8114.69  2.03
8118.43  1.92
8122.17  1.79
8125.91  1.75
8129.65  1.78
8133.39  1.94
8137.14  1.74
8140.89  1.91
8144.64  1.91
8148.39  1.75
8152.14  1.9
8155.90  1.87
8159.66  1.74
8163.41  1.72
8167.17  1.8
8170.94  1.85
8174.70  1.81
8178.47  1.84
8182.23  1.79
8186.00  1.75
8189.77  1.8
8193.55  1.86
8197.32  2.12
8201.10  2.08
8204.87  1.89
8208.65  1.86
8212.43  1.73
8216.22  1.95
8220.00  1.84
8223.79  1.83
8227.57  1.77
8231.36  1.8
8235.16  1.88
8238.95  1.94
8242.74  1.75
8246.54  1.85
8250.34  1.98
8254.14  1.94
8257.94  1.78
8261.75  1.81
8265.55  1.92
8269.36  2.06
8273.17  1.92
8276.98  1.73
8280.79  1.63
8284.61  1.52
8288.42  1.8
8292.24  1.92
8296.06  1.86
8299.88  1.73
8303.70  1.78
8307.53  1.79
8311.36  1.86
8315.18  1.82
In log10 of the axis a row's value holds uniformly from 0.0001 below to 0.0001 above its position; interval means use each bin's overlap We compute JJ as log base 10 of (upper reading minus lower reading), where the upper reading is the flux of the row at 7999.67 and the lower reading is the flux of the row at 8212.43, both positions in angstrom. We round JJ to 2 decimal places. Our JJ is -0.74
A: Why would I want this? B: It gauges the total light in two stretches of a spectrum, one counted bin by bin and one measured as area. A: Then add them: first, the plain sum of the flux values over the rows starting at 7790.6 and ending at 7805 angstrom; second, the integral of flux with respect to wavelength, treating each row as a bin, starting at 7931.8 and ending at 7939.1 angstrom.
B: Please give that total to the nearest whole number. 23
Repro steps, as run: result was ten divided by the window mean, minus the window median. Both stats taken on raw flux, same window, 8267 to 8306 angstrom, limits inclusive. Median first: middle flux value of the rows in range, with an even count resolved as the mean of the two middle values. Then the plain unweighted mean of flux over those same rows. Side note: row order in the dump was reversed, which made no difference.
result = 3.78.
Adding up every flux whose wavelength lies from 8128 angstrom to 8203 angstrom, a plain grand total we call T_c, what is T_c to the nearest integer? 37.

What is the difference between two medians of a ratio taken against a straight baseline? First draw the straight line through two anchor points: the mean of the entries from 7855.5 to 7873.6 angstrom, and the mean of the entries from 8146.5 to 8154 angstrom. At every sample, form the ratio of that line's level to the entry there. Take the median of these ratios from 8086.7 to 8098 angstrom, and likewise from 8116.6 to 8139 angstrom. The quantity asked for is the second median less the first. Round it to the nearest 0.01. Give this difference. -0.02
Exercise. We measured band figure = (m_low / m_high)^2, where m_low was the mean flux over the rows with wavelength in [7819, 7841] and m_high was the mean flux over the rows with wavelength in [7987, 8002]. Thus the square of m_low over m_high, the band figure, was 0.97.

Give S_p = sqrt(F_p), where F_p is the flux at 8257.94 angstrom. 1.33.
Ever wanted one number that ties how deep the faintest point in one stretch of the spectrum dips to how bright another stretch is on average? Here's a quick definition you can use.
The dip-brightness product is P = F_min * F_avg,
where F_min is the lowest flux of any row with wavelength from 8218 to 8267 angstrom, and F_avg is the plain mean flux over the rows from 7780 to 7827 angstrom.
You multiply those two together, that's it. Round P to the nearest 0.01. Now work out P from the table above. 3.40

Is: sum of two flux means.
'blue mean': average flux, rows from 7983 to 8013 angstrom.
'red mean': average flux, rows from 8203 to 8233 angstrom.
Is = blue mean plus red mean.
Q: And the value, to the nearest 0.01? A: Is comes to 3.78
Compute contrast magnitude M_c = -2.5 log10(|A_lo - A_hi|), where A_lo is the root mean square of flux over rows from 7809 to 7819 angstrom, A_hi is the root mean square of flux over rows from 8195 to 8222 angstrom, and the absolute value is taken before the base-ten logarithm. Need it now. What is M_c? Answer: 5.88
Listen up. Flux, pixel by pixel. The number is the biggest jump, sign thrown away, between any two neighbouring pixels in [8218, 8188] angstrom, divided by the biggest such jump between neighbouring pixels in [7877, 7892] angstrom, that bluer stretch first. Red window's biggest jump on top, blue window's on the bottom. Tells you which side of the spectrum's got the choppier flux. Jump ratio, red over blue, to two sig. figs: 2.0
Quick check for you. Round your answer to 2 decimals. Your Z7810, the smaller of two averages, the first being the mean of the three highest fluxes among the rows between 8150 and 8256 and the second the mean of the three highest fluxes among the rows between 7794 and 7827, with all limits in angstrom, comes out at 2.04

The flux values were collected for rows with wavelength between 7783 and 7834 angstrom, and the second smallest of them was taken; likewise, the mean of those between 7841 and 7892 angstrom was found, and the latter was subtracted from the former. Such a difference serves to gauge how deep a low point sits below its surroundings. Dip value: -0.15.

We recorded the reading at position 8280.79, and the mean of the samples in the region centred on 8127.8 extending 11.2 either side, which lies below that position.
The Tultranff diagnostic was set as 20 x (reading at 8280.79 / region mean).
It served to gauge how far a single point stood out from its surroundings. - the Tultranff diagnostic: 17.9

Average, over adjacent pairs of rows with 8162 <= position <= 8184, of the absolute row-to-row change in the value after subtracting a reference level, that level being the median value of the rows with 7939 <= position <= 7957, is 0.05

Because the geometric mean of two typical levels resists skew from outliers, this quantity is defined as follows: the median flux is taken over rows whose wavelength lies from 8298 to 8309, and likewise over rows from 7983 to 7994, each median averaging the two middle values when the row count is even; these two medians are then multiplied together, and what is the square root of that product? 1.88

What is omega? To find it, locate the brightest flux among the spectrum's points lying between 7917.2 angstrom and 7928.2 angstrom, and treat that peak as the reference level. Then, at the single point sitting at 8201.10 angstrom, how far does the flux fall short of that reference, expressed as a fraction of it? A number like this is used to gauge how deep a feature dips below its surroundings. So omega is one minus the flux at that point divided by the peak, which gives -0.13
